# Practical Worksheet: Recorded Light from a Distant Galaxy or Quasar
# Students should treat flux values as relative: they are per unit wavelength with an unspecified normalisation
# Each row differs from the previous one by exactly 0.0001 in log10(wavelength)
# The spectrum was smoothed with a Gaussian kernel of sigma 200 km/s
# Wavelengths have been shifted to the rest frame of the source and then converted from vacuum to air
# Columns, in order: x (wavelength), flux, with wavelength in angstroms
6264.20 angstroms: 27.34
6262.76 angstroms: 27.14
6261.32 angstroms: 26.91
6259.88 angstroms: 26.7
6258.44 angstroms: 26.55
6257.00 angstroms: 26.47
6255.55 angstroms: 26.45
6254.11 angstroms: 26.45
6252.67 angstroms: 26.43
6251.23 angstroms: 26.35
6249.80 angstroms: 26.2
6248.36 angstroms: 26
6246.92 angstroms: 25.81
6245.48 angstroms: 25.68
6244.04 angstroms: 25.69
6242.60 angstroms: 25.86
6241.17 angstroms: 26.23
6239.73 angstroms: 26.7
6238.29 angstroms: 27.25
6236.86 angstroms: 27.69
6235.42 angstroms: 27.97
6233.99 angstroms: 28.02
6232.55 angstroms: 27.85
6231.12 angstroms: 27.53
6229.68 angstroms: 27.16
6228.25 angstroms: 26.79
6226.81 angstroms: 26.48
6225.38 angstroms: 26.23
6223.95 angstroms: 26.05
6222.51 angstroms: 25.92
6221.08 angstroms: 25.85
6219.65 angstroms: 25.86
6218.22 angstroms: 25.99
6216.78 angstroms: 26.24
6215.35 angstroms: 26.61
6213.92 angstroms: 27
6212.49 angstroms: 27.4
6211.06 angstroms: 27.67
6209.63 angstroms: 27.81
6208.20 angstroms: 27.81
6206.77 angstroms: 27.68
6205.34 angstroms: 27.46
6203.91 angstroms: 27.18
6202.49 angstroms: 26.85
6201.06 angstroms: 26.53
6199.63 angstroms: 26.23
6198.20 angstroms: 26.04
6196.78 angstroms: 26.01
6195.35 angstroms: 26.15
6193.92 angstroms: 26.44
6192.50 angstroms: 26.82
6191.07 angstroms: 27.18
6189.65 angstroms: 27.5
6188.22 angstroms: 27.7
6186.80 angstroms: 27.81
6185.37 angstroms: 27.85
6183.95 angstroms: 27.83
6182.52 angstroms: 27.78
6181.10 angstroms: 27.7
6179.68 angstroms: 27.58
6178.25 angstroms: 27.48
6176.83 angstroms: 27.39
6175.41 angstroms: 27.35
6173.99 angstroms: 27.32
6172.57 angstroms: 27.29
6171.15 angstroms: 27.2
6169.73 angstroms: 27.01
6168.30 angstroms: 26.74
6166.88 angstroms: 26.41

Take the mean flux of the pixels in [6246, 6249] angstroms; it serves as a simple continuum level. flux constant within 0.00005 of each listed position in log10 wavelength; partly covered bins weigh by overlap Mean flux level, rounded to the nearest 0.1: 25.9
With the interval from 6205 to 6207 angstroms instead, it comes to 27.6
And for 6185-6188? 27.8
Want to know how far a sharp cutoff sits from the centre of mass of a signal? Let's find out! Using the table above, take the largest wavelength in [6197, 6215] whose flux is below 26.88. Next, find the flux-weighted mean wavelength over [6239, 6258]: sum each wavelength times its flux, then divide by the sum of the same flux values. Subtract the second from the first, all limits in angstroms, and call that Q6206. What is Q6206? -45.9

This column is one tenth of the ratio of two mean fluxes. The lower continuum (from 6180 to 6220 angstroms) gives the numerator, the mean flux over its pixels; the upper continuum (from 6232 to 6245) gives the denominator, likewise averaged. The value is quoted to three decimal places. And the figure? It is 0.100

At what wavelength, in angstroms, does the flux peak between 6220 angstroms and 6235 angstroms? 6233.99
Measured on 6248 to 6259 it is 6258.44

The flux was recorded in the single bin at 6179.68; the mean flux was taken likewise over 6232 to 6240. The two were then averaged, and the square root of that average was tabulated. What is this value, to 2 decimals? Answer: 5.25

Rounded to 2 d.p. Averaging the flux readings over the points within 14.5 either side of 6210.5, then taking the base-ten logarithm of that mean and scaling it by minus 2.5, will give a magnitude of -3.57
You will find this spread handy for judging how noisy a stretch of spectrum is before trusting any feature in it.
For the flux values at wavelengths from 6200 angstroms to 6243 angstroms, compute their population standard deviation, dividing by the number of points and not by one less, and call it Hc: 0.7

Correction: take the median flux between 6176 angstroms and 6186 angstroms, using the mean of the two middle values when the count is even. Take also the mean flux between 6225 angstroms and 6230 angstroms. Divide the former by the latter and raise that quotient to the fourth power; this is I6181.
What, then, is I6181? 1.16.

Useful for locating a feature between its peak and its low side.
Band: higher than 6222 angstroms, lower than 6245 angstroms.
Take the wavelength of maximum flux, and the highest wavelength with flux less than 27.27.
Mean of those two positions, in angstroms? 6239.0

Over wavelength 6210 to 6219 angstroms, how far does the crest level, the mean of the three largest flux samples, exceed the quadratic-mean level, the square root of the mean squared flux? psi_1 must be 0.53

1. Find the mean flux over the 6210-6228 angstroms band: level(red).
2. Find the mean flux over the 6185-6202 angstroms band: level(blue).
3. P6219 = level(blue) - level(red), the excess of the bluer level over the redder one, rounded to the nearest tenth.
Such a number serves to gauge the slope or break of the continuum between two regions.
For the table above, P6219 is 0.4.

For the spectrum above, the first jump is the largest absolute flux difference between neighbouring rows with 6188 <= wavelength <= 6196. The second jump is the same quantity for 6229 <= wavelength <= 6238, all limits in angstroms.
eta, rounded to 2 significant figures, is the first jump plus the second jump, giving 0.75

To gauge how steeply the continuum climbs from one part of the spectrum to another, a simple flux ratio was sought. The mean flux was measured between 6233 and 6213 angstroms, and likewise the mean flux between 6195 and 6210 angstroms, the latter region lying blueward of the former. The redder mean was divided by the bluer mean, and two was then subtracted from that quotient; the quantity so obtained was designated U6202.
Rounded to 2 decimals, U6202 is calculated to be -1.01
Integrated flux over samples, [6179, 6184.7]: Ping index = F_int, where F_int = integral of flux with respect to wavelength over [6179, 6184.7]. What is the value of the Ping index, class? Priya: 158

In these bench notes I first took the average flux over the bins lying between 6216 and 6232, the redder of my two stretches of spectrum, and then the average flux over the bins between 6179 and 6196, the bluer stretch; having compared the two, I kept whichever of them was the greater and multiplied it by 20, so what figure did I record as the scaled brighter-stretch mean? 547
